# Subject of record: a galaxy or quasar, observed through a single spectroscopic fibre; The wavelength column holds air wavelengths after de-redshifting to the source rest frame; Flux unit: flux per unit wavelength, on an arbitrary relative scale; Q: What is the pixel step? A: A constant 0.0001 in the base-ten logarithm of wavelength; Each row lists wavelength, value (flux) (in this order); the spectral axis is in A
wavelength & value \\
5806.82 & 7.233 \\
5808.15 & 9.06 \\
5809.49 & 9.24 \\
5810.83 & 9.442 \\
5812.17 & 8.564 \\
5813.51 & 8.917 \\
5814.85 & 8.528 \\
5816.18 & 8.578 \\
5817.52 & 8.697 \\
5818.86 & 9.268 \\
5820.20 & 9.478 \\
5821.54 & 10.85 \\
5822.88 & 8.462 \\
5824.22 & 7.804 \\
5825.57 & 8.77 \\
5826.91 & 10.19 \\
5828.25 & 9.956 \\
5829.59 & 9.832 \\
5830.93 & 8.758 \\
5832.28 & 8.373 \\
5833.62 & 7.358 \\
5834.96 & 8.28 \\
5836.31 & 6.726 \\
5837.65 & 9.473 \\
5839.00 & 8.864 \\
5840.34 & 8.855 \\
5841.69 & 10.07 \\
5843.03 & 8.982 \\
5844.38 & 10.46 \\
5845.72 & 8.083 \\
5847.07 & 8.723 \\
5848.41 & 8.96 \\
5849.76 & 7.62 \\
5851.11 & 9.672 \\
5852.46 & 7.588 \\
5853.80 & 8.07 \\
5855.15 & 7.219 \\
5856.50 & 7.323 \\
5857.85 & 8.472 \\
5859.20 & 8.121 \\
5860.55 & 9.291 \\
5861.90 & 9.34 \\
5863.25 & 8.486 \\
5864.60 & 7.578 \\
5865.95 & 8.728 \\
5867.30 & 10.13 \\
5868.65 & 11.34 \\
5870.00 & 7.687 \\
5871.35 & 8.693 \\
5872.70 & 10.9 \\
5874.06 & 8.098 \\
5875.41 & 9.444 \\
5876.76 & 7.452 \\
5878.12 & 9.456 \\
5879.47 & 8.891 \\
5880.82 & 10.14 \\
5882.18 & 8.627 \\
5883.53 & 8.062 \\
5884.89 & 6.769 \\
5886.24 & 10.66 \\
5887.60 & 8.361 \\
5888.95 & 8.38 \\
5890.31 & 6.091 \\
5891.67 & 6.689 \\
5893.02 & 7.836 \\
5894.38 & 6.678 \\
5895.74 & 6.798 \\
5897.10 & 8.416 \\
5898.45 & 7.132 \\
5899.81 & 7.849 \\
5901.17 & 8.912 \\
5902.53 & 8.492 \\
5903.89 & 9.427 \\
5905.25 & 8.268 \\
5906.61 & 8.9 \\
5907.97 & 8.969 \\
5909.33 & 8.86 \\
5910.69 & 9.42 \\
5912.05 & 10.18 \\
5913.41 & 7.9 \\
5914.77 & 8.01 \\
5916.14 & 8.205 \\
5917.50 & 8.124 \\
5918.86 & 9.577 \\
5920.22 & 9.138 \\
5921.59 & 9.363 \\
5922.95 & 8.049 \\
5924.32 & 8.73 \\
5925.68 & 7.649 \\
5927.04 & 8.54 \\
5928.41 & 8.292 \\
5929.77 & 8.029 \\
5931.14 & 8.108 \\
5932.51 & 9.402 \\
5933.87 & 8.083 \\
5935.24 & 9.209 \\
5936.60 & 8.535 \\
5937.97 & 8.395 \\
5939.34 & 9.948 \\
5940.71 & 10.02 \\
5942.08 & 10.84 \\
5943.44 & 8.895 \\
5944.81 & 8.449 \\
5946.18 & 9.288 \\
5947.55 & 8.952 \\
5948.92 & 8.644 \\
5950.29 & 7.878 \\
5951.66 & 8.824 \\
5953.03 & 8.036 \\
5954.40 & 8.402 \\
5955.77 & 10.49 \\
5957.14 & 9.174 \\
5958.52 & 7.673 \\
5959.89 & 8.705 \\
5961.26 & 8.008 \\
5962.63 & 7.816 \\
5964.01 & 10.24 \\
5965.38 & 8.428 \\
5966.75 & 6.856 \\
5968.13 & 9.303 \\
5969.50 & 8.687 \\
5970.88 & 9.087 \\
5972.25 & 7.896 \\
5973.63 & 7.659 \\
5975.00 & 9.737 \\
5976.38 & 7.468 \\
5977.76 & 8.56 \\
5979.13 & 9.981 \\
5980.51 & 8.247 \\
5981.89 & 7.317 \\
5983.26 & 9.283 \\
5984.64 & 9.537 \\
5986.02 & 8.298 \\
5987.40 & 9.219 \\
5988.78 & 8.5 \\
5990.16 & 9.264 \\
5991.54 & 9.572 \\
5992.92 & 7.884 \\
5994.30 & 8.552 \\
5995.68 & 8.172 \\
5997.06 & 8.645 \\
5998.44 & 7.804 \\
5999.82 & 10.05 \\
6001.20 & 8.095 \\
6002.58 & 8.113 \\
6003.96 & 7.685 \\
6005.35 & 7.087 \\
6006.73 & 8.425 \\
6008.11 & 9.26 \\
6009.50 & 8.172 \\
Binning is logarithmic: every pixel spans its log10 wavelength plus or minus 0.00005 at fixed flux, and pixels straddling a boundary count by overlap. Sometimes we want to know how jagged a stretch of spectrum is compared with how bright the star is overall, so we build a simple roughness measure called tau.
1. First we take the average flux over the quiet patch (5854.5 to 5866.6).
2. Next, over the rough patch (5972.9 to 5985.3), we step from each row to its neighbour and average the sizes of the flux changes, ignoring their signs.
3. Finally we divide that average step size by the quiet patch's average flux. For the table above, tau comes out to 0.18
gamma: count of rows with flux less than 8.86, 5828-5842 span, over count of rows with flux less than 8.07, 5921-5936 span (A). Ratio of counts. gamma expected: 2.0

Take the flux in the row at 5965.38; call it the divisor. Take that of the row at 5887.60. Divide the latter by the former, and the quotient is 0.99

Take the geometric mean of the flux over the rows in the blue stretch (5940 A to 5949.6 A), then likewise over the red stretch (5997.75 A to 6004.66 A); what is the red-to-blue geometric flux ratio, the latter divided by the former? 0.90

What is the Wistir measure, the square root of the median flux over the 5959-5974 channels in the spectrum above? 2.90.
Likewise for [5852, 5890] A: 2.91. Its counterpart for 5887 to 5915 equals 2.89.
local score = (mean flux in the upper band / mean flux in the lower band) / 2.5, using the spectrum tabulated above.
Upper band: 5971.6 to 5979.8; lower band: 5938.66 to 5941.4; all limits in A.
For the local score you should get 0.343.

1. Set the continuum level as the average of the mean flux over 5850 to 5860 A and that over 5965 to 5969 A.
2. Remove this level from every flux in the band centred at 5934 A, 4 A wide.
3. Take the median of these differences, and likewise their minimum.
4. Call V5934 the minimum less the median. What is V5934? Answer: -1.1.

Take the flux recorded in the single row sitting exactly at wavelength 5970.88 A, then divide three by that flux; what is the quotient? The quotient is 0.330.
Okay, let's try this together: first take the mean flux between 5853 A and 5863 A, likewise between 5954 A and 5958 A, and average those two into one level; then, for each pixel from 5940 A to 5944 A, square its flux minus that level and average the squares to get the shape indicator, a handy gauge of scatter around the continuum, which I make 1.9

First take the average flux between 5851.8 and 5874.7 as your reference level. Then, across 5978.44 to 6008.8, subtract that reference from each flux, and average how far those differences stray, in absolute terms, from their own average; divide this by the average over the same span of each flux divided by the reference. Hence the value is 0.69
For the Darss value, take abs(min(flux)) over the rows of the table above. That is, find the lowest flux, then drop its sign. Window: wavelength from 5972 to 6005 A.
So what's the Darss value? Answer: 7.32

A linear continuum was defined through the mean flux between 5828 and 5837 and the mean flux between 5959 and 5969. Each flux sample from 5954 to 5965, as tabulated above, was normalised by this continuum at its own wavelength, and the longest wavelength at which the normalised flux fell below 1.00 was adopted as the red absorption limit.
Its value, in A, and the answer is 5962.63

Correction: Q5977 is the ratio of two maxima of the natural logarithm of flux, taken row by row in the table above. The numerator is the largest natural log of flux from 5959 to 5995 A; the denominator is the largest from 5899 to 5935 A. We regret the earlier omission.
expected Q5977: 1.003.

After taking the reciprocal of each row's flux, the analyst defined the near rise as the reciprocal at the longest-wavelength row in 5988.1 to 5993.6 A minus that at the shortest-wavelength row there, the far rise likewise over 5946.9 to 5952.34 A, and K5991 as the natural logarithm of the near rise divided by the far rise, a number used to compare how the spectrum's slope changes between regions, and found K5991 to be 1.7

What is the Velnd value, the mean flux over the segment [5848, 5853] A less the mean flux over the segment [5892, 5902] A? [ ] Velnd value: 0.8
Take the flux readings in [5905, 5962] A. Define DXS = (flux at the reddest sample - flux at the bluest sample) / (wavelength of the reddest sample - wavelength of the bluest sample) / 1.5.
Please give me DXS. 0.00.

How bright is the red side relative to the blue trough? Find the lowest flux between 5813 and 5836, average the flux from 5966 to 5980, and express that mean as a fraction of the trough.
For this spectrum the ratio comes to 1.16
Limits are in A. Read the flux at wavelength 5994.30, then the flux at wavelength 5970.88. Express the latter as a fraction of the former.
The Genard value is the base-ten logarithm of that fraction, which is 0.03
